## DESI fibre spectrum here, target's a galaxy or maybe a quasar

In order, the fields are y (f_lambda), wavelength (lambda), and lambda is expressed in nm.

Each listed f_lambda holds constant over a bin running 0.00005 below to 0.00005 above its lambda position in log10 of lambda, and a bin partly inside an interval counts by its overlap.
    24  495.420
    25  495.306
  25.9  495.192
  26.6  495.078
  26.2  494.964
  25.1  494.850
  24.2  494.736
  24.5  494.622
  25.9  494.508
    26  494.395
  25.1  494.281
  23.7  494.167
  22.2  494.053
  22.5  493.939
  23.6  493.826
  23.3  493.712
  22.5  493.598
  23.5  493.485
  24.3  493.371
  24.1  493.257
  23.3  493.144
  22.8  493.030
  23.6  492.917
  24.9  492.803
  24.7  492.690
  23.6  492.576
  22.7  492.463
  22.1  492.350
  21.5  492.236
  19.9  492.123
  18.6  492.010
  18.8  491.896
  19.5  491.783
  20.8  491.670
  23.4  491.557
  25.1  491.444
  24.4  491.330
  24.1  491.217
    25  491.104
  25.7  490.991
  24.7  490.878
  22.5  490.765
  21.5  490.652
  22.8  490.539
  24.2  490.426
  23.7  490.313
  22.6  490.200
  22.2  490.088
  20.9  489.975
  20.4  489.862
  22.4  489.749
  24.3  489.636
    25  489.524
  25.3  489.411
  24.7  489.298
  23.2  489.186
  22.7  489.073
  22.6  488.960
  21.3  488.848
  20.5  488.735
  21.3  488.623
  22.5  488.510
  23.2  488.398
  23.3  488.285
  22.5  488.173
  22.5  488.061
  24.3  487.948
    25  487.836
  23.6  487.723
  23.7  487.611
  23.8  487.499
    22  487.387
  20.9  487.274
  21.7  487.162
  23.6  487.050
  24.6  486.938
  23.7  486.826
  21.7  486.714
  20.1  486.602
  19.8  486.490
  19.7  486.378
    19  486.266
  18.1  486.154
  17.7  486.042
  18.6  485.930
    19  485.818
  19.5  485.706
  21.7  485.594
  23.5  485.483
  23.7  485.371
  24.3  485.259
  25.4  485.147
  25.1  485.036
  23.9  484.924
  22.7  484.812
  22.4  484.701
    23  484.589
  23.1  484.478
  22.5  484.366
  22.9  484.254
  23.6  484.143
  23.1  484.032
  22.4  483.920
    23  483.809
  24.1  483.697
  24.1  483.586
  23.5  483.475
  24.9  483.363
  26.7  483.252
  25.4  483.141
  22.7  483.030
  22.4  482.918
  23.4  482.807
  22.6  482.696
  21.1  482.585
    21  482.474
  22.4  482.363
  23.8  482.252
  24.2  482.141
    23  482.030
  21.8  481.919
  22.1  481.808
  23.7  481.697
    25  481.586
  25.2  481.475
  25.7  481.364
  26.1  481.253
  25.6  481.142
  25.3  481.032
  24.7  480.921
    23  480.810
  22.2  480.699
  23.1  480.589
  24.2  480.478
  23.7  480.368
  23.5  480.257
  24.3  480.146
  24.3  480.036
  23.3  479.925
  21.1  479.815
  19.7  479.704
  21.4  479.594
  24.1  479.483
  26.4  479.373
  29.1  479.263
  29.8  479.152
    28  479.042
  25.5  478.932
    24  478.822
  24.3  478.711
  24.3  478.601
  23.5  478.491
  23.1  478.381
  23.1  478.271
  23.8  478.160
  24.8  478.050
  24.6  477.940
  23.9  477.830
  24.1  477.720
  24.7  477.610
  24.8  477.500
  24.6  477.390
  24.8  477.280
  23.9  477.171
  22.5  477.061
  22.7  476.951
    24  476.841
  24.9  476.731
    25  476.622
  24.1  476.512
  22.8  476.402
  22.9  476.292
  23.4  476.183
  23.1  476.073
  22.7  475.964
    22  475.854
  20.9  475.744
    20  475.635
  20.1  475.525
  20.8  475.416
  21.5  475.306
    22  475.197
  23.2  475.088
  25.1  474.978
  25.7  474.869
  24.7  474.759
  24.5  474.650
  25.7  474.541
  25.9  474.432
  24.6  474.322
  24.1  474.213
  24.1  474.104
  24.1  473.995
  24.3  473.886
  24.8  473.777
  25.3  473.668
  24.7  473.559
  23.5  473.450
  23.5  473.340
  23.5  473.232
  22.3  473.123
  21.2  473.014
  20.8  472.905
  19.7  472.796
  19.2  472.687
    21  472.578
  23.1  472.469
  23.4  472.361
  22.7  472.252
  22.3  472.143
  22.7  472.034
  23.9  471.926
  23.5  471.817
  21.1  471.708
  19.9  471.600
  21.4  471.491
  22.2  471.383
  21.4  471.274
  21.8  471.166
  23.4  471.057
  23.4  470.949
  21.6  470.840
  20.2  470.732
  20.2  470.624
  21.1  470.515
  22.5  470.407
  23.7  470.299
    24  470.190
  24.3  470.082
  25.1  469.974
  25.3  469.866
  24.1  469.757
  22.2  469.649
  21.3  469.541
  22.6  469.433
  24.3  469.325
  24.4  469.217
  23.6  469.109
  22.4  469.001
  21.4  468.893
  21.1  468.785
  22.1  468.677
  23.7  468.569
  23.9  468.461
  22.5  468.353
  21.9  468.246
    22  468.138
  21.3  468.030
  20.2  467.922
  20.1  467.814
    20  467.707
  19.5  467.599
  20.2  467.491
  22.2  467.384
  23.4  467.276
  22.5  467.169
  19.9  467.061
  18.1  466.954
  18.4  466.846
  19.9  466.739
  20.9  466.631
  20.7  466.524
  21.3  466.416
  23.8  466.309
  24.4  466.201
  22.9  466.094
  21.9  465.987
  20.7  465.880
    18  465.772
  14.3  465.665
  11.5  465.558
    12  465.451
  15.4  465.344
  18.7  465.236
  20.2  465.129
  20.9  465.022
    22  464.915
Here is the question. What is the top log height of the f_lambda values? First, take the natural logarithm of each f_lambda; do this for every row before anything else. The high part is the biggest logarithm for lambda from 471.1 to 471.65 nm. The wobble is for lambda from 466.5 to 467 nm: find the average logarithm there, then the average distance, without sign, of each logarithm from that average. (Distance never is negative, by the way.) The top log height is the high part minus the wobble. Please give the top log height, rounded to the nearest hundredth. 3.04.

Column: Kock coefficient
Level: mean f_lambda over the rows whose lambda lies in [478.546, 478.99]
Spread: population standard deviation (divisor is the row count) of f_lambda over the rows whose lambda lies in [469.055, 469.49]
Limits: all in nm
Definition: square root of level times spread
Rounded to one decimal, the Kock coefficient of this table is 4.2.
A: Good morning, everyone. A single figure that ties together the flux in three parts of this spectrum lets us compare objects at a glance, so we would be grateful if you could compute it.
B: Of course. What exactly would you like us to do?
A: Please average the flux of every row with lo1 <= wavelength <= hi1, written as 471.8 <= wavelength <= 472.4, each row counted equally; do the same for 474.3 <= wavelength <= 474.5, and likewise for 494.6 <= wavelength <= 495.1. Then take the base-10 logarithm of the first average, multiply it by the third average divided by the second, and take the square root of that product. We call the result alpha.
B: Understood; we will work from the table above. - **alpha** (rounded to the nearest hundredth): 1.17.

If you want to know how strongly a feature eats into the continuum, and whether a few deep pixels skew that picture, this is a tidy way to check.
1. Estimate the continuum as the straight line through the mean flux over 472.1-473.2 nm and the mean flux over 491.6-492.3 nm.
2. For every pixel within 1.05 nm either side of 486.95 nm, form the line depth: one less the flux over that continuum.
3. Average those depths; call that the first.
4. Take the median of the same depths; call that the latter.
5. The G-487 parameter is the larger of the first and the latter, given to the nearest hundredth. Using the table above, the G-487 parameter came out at -0.07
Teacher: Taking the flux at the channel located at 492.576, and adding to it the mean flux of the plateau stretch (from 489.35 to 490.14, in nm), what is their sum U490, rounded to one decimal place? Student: 46.5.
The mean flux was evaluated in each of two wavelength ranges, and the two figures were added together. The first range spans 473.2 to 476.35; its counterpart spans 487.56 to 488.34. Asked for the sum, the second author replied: 47.0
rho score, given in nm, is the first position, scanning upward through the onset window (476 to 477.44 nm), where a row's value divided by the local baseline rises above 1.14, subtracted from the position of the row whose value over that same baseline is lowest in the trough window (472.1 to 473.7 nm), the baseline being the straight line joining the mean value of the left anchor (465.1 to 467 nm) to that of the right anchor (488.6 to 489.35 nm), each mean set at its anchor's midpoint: -3.50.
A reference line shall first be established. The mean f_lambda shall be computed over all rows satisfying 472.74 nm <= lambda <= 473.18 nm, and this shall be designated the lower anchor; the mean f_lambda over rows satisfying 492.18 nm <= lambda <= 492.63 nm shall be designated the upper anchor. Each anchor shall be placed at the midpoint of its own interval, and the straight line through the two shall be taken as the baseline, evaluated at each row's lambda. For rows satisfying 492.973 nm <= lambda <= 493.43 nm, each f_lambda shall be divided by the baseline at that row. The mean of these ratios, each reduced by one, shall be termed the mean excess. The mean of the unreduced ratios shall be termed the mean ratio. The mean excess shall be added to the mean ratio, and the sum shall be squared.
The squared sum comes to 1.20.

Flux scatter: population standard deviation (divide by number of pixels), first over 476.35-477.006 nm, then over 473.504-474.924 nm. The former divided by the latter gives 1.5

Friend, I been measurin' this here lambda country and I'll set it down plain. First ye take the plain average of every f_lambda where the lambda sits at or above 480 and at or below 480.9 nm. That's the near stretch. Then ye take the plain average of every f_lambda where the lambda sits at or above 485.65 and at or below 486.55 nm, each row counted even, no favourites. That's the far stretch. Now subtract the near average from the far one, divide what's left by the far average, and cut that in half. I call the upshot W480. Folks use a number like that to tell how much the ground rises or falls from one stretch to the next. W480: -0.12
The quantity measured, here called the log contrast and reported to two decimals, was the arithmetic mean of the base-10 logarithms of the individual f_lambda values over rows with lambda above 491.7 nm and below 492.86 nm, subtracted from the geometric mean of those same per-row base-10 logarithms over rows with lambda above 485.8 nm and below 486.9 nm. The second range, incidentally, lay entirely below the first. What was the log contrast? -0.04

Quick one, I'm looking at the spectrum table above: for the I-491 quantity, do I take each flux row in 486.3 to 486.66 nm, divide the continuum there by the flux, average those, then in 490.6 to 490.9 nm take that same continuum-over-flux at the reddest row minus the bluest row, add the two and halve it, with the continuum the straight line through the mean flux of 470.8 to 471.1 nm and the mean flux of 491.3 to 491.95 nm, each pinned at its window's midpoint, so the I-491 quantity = 0.492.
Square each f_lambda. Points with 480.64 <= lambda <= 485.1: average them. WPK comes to 558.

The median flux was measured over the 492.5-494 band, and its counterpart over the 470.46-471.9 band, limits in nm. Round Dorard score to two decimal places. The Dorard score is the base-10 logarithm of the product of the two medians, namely 2.70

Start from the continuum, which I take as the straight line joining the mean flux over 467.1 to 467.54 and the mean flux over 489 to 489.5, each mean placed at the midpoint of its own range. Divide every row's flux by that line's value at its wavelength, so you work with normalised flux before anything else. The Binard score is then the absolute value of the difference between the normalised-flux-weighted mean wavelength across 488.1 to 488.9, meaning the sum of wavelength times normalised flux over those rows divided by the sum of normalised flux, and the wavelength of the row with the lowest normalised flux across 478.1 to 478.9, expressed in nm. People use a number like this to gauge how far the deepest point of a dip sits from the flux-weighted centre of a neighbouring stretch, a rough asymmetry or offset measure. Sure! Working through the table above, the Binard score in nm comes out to 10.12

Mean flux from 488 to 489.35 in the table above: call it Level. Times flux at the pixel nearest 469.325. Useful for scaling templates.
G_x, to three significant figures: 547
